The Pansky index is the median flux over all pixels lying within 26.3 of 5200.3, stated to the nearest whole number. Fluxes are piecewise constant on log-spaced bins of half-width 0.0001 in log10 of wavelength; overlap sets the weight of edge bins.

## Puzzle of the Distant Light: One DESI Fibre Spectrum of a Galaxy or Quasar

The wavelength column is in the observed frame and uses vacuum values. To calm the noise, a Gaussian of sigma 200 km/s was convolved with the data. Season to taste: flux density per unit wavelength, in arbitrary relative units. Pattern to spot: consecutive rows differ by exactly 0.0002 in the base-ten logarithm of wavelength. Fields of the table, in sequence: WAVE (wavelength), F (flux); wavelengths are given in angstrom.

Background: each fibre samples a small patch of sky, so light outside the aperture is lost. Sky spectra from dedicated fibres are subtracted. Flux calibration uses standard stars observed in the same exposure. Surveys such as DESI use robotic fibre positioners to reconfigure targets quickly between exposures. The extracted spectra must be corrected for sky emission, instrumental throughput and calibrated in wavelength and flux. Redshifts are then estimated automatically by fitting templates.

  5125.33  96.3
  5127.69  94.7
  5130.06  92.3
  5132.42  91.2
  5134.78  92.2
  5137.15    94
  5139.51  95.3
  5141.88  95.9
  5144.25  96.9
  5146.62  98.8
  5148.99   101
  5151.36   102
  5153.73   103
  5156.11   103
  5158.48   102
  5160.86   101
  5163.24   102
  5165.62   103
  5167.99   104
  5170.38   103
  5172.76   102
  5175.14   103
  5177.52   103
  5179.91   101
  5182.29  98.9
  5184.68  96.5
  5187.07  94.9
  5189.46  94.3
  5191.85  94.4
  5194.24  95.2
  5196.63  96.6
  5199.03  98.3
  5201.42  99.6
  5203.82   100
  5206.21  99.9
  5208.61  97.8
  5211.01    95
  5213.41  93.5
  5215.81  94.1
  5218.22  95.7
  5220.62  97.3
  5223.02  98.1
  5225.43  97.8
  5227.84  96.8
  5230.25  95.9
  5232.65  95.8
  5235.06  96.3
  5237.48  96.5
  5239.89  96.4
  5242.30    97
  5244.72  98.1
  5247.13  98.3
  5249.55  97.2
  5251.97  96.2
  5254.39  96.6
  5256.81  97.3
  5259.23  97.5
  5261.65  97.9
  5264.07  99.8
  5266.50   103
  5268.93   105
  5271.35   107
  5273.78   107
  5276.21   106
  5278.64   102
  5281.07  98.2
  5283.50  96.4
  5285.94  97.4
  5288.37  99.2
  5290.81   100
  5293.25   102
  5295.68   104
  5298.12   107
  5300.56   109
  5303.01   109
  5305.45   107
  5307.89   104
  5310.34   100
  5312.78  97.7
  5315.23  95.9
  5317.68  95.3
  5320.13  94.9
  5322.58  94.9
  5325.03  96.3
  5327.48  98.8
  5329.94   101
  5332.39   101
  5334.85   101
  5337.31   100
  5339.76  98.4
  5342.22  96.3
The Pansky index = 98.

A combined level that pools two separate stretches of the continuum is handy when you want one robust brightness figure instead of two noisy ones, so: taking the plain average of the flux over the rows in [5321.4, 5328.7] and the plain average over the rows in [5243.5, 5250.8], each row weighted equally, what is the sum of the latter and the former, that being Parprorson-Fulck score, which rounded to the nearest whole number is 195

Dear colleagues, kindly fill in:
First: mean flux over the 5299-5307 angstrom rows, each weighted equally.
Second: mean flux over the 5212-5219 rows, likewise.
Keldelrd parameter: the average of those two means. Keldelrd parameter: 101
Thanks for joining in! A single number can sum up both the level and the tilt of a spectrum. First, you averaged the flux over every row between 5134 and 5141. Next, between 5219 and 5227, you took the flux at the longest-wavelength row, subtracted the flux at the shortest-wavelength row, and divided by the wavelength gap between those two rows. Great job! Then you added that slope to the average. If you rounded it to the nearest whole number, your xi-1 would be 94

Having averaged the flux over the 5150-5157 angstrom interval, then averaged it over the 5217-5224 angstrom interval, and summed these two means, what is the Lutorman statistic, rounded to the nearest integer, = 200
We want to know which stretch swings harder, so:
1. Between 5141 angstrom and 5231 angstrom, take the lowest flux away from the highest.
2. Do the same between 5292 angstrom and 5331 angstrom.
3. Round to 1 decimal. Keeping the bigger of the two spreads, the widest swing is 14.1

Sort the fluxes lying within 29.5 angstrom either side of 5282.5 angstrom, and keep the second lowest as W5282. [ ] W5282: 96.6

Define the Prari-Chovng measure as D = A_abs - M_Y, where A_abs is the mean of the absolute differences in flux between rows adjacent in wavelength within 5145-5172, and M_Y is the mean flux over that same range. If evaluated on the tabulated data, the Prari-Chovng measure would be -101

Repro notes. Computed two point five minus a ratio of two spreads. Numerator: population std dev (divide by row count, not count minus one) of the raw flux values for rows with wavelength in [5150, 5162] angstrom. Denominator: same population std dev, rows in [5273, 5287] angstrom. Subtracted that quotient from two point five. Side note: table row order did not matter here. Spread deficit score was 2.3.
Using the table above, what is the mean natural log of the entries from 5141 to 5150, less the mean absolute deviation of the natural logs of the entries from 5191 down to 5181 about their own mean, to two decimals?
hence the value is 4.57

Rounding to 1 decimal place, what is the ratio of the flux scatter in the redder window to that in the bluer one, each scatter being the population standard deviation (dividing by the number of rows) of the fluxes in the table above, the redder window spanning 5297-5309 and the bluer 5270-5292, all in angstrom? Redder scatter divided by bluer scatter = 0.5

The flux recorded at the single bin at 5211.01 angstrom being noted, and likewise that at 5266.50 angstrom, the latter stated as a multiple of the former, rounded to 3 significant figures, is 1.08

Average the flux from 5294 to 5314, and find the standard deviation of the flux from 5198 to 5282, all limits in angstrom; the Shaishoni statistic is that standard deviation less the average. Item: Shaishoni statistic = -101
